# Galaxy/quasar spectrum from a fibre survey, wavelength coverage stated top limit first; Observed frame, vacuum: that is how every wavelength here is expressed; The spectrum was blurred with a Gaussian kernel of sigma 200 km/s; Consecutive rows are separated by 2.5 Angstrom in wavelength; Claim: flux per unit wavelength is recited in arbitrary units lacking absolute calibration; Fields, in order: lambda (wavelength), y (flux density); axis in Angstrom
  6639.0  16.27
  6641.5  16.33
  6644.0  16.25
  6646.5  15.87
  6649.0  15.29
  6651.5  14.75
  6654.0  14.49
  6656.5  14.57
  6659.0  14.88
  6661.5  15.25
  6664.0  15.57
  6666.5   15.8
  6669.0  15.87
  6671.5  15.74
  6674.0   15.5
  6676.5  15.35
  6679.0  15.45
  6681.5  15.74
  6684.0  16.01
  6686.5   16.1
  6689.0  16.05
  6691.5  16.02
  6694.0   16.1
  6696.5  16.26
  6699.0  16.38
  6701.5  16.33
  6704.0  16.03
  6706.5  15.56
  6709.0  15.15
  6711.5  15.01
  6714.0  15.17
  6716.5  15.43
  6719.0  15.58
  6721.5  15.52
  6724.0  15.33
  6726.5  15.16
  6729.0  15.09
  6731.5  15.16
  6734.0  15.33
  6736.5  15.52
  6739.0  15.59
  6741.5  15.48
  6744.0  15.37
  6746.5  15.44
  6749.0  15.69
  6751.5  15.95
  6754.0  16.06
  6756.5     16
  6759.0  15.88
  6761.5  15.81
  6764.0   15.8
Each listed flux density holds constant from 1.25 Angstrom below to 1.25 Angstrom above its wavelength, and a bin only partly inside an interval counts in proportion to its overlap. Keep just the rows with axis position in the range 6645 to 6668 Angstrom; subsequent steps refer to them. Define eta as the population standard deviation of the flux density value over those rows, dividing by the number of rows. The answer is 0.489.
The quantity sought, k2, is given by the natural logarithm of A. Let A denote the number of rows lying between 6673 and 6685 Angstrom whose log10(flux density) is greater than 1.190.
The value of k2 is 1.1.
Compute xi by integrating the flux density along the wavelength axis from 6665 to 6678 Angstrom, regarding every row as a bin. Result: 203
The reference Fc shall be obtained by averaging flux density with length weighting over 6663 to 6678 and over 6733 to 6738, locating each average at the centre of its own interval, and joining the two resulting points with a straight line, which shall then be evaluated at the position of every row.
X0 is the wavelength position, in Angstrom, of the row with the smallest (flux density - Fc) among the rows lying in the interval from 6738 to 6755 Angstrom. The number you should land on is 6744.0 Angstrom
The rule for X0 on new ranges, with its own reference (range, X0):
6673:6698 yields 6676.5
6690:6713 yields 6711.5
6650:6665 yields 6654.0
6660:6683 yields 6661.5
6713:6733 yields 6729.0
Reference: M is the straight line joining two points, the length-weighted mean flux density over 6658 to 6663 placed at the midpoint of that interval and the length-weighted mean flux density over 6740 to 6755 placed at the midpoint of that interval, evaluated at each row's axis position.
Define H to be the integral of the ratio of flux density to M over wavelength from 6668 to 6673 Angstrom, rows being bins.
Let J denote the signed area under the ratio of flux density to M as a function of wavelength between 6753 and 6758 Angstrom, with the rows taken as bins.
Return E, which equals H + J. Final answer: 10.3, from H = 5.21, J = 5.10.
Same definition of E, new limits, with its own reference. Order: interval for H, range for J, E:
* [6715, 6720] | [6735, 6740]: 10.0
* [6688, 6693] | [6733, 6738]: 10.2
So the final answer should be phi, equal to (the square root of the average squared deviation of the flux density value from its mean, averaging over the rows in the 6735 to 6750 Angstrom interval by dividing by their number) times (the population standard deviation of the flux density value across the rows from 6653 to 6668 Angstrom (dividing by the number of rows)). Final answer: 0.051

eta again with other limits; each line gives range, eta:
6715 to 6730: 0.179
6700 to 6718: 0.454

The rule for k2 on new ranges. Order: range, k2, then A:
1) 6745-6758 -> 1.4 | 4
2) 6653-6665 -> 0.0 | 1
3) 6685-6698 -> 1.6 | 5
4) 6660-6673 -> 1.4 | 4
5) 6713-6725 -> 0.7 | 2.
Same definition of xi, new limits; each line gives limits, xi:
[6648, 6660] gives 177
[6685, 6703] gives 291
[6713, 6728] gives 230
